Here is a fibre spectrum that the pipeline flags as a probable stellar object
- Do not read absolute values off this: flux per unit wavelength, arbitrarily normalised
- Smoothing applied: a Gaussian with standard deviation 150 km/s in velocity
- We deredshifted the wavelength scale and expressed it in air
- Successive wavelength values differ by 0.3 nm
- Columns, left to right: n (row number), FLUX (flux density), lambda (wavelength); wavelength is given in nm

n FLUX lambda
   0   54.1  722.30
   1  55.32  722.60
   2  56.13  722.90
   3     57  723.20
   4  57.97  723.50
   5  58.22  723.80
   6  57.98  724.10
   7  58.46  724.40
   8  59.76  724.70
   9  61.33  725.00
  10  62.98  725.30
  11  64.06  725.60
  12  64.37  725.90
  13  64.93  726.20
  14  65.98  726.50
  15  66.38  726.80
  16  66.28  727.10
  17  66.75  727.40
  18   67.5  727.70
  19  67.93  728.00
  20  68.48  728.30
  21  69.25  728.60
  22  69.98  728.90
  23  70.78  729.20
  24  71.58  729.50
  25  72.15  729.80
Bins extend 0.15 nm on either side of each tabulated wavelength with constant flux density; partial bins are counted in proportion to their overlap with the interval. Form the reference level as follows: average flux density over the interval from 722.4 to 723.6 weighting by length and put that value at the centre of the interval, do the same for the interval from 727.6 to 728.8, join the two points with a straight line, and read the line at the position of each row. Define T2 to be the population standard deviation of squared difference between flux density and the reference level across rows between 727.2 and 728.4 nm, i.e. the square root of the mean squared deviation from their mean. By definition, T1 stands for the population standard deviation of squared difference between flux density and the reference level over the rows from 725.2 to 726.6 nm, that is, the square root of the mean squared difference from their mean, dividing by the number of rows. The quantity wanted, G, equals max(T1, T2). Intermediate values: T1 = 0.51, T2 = 0.02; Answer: 0.5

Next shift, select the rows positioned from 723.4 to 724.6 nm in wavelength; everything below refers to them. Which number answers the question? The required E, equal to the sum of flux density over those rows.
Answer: 233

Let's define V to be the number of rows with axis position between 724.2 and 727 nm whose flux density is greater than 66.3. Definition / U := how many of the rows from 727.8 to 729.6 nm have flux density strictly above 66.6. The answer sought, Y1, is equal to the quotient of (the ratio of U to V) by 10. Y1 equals 0.60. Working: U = 6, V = 1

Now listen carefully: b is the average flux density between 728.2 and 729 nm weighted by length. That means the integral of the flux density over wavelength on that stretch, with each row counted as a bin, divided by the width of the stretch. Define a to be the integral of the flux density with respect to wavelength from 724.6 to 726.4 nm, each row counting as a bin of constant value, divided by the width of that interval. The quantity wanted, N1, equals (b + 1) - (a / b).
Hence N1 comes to 69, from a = 63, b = 69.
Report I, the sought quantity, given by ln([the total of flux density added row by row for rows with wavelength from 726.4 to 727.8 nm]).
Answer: 5.81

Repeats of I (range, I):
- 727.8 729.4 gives 5.85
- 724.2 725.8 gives 5.73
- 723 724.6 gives 5.67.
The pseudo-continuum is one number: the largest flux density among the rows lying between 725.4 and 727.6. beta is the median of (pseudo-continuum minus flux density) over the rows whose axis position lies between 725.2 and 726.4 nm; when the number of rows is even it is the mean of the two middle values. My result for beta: 3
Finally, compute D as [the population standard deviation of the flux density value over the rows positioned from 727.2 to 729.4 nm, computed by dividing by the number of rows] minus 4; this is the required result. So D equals -2.68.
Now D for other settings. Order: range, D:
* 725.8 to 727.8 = -3.01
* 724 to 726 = -1.57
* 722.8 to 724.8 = -2.94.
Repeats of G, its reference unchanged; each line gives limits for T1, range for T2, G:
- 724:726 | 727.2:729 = 0.8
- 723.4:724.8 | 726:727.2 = 0.7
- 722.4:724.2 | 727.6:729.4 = 0.4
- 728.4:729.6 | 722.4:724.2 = 0.4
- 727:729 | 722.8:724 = 0.1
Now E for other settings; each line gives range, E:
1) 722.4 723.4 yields 168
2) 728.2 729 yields 208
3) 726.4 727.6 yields 265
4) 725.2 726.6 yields 322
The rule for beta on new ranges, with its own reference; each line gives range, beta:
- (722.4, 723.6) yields 10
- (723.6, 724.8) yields 8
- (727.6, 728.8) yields -1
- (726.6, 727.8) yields 0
